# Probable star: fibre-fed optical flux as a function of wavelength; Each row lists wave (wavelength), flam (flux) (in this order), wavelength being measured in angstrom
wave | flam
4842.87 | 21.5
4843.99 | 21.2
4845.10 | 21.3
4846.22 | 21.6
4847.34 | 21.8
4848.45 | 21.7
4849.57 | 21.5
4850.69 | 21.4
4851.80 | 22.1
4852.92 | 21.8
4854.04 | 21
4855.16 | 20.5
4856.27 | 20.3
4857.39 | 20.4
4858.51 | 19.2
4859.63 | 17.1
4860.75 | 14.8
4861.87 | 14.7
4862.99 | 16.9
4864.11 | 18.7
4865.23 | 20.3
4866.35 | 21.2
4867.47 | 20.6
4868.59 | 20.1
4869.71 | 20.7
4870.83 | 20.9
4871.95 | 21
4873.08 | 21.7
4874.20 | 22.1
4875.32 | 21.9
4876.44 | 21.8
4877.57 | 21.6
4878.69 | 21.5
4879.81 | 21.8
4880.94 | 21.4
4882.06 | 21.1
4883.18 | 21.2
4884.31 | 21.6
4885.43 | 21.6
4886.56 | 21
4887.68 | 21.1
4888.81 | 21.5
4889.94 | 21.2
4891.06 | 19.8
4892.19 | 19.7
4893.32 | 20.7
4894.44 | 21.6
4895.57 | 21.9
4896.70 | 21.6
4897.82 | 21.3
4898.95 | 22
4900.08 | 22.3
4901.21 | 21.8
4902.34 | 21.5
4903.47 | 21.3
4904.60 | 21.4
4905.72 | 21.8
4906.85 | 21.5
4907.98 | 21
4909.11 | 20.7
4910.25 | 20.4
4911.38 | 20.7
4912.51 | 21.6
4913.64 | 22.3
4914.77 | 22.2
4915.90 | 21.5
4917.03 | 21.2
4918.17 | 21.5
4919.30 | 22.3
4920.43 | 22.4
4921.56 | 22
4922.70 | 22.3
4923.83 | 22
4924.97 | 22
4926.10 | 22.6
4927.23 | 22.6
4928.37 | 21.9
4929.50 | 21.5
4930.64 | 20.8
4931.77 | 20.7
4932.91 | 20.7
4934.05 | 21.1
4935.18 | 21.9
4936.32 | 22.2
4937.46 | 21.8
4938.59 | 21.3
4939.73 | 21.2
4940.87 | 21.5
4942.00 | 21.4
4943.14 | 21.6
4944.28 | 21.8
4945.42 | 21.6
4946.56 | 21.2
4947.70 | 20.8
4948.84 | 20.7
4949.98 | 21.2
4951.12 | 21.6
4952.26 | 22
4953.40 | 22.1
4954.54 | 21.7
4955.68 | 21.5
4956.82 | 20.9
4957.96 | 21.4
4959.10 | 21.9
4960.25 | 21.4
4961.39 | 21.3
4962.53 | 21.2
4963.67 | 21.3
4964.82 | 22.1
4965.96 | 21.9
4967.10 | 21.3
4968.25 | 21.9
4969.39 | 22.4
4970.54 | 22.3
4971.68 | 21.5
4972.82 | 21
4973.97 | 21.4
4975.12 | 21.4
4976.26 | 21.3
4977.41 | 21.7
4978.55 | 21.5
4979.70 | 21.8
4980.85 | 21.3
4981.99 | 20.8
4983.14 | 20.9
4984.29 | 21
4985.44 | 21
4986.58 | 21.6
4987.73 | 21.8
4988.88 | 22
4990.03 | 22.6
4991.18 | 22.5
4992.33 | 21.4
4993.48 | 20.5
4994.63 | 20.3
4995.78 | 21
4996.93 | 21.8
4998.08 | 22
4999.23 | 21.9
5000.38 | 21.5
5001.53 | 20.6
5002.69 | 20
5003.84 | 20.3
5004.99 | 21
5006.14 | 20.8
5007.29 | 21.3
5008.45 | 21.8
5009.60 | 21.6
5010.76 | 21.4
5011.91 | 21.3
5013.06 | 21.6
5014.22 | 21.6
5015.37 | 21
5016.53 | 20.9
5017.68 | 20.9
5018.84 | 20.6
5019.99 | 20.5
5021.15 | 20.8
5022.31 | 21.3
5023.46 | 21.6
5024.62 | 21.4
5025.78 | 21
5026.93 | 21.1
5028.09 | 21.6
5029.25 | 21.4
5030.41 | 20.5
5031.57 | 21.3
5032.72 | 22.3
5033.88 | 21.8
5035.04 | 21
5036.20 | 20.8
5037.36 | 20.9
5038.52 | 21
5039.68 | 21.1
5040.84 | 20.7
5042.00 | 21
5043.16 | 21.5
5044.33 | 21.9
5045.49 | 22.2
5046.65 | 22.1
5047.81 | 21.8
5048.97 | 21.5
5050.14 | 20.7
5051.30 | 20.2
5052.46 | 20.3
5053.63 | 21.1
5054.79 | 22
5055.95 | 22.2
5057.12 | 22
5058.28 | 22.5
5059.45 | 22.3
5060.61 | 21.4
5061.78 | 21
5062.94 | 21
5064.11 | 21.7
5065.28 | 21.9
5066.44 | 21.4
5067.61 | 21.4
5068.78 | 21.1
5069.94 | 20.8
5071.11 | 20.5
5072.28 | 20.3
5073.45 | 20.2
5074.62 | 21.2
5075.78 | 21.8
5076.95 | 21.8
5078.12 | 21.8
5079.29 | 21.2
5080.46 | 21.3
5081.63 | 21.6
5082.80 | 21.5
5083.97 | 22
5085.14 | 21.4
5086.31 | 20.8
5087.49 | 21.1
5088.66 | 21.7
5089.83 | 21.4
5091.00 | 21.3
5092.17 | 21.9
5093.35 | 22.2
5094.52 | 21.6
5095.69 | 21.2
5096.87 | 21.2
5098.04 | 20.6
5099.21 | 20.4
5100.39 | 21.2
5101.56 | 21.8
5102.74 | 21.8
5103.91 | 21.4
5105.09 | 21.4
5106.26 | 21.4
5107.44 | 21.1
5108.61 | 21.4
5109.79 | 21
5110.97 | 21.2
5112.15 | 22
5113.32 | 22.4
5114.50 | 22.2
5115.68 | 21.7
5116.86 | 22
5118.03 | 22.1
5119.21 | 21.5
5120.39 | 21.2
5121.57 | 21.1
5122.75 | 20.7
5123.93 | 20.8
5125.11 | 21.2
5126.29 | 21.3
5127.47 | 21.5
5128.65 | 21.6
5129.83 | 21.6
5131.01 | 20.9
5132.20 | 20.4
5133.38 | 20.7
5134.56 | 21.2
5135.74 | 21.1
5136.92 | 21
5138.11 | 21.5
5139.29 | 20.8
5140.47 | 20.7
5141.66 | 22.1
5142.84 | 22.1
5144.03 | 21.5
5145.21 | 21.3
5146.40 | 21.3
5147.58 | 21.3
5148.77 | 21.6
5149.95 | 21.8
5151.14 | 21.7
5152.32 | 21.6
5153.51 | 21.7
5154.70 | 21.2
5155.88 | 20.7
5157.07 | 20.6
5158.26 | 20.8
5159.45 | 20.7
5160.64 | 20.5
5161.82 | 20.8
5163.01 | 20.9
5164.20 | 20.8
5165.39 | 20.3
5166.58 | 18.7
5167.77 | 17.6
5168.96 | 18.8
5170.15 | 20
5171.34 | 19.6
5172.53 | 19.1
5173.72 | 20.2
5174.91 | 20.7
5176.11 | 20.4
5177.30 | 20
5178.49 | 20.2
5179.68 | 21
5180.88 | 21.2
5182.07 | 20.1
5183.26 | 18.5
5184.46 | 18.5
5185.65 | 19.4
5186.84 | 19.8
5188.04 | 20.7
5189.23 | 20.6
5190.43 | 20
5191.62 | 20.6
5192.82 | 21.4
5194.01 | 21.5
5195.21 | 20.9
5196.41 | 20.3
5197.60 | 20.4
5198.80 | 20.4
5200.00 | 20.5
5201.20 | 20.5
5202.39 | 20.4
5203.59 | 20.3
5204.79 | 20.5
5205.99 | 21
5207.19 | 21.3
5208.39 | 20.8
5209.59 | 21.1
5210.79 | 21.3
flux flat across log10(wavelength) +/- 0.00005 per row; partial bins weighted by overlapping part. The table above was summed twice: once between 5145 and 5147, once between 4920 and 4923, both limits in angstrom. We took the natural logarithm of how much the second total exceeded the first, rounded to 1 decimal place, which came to 3.2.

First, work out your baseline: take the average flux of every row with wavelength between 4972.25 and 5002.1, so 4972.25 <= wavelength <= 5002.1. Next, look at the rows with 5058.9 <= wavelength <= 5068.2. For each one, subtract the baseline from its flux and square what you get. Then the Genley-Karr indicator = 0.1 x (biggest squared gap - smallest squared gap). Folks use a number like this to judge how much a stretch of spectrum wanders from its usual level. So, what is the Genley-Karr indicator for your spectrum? 0.08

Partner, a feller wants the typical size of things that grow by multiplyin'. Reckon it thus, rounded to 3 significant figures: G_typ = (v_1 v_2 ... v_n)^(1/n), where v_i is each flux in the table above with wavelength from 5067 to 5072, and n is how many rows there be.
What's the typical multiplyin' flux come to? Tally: 20.9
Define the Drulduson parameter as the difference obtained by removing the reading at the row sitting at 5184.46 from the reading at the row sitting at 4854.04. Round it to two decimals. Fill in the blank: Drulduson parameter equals 2.50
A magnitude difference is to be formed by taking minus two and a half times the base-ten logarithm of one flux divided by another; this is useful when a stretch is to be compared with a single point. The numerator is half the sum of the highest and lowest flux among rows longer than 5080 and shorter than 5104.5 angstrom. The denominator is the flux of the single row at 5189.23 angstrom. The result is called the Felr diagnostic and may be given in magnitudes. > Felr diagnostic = -0.036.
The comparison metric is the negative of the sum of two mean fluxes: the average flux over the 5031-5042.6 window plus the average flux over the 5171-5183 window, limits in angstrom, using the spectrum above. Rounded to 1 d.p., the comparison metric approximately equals -41.4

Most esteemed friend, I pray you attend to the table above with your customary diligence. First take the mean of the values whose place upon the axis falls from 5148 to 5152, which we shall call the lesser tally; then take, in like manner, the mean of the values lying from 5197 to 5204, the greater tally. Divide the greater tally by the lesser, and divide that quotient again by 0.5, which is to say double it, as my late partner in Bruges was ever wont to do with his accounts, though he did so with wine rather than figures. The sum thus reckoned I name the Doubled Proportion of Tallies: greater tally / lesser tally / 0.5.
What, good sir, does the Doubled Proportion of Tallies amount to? 1.88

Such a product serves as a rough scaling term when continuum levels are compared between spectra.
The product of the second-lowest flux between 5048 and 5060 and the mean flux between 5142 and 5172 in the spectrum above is 421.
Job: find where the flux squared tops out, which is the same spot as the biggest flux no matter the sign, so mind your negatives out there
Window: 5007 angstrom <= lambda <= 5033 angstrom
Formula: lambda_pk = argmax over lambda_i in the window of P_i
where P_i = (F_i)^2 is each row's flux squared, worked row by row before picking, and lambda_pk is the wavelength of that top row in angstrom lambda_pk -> 5032.72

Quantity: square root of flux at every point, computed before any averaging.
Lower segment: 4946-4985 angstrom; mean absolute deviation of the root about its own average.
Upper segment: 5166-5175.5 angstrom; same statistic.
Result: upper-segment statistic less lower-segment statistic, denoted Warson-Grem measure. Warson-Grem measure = 0.05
